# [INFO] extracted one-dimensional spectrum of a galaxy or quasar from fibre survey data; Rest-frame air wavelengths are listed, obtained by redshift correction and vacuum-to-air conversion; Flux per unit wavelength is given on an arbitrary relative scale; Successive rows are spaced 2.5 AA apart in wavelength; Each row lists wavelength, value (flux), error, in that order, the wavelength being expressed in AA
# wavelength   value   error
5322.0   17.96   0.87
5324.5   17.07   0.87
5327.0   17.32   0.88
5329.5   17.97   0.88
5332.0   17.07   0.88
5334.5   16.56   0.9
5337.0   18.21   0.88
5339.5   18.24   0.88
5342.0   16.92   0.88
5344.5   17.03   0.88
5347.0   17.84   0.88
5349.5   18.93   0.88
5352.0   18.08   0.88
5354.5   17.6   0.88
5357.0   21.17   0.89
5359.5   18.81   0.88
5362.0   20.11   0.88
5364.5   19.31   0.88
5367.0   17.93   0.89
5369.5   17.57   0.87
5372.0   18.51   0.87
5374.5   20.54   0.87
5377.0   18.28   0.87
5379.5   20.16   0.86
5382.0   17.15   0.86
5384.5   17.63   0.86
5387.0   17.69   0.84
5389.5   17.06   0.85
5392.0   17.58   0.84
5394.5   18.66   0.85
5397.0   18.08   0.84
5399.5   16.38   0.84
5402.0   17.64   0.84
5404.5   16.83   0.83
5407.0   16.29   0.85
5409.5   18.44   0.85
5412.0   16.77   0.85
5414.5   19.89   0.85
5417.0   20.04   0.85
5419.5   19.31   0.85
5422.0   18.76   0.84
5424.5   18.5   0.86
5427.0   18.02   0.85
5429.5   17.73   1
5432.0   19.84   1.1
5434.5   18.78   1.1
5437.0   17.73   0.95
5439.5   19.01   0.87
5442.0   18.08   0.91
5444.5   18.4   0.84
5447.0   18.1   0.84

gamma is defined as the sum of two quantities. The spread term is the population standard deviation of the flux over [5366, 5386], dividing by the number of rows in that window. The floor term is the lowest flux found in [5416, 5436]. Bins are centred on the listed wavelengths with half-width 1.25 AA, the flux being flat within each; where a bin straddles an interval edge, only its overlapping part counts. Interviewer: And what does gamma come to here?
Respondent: 18.9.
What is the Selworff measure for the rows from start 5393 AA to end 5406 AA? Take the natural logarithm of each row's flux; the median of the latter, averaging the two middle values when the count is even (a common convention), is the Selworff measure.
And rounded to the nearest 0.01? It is 2.87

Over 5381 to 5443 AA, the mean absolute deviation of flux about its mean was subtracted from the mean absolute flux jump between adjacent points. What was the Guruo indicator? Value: 0.14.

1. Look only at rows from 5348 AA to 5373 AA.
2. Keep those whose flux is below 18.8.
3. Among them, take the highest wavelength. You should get 5372.0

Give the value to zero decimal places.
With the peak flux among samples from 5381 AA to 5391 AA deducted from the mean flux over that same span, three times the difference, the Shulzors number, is -1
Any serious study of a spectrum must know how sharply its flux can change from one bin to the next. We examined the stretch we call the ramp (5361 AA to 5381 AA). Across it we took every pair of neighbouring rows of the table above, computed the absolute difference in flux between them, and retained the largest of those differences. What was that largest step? 2.3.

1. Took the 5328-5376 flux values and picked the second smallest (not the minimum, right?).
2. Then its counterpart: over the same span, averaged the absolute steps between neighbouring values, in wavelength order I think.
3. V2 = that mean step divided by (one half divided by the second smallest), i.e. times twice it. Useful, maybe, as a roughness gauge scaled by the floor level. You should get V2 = 39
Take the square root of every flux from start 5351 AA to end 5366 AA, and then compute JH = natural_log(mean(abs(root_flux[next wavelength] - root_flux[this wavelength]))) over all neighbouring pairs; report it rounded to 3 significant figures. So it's -1.65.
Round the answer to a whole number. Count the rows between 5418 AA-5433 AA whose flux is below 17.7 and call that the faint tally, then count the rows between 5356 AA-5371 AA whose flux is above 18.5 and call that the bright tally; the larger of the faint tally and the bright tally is 4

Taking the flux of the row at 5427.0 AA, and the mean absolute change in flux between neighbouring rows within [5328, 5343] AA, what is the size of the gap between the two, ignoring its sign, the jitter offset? 17.1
